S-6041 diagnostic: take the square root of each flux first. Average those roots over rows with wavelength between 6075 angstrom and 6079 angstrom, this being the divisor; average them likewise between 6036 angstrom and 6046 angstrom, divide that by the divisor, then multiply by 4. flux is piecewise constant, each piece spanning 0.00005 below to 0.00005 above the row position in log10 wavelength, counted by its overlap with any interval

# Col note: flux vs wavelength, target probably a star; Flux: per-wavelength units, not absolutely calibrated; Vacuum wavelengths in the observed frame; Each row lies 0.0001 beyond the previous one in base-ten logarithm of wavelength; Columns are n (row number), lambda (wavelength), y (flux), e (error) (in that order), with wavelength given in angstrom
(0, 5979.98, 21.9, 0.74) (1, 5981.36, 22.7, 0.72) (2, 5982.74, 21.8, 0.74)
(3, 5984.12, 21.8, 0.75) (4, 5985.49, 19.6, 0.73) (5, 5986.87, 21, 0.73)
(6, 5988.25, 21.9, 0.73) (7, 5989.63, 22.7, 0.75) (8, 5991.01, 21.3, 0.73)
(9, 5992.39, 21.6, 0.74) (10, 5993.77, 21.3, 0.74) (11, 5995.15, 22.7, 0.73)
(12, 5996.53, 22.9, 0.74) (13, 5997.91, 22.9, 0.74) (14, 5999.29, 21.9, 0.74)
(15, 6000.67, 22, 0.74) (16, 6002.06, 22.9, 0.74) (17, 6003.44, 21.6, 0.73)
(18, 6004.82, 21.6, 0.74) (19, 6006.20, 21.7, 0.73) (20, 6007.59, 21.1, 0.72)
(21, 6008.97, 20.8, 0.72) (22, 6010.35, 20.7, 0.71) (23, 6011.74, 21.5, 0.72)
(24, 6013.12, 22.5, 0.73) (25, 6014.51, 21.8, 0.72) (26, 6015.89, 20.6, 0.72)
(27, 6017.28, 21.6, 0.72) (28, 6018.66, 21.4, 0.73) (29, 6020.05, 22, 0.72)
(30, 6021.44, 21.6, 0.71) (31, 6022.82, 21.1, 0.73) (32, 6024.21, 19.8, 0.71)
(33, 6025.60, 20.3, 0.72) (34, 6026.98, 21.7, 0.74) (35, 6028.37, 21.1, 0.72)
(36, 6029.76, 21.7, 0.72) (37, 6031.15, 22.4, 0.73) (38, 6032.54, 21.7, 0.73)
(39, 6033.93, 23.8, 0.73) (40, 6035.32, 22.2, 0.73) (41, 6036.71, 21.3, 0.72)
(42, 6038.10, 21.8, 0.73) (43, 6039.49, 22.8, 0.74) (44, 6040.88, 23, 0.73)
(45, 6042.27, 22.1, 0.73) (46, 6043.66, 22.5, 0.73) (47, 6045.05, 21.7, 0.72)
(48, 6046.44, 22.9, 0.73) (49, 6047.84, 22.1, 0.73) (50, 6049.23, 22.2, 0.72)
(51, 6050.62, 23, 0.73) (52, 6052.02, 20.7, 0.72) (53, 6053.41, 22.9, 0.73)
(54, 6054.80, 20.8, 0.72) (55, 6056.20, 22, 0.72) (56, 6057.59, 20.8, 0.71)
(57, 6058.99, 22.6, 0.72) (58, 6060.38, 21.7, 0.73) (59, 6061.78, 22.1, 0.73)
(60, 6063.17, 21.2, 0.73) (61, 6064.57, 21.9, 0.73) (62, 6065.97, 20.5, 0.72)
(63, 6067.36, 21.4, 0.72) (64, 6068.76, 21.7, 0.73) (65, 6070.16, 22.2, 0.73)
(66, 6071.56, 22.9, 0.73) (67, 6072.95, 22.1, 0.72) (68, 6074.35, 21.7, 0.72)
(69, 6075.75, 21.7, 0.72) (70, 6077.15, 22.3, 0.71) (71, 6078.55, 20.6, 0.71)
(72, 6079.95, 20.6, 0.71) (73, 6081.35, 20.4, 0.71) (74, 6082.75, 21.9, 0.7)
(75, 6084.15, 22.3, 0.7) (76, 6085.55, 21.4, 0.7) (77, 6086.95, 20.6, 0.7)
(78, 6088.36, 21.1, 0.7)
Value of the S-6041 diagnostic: 4.06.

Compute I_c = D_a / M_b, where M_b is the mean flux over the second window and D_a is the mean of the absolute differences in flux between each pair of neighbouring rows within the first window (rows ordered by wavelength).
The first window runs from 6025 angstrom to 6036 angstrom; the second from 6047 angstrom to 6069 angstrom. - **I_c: 0.051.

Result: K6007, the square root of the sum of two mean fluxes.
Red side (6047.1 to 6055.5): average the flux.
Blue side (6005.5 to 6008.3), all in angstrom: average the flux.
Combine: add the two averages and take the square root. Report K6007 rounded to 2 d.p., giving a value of 6.58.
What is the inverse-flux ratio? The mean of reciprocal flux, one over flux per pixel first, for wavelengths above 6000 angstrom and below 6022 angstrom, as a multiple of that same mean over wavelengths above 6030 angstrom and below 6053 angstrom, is 1.03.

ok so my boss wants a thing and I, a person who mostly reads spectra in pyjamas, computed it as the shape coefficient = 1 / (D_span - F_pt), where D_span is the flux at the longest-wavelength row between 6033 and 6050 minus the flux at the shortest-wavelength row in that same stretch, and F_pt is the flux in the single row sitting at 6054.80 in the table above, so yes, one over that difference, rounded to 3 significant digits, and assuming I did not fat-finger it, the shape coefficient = -0.0446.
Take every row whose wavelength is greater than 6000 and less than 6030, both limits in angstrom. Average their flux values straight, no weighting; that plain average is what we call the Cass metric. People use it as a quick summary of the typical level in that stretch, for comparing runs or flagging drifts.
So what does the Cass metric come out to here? 21.4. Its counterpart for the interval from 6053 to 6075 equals 21.8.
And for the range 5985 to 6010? 21.8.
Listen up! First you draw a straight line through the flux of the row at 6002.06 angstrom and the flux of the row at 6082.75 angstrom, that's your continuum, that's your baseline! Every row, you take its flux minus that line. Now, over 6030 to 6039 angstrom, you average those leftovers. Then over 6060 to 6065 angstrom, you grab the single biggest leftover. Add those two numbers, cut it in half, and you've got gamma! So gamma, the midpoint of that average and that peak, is -0.2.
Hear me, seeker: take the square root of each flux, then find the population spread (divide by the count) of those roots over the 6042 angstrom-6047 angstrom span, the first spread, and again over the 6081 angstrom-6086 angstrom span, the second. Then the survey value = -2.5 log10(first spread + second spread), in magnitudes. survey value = 2.3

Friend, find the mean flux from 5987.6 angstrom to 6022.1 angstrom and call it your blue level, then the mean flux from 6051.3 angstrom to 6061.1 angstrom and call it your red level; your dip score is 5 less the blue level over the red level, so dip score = 3.99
